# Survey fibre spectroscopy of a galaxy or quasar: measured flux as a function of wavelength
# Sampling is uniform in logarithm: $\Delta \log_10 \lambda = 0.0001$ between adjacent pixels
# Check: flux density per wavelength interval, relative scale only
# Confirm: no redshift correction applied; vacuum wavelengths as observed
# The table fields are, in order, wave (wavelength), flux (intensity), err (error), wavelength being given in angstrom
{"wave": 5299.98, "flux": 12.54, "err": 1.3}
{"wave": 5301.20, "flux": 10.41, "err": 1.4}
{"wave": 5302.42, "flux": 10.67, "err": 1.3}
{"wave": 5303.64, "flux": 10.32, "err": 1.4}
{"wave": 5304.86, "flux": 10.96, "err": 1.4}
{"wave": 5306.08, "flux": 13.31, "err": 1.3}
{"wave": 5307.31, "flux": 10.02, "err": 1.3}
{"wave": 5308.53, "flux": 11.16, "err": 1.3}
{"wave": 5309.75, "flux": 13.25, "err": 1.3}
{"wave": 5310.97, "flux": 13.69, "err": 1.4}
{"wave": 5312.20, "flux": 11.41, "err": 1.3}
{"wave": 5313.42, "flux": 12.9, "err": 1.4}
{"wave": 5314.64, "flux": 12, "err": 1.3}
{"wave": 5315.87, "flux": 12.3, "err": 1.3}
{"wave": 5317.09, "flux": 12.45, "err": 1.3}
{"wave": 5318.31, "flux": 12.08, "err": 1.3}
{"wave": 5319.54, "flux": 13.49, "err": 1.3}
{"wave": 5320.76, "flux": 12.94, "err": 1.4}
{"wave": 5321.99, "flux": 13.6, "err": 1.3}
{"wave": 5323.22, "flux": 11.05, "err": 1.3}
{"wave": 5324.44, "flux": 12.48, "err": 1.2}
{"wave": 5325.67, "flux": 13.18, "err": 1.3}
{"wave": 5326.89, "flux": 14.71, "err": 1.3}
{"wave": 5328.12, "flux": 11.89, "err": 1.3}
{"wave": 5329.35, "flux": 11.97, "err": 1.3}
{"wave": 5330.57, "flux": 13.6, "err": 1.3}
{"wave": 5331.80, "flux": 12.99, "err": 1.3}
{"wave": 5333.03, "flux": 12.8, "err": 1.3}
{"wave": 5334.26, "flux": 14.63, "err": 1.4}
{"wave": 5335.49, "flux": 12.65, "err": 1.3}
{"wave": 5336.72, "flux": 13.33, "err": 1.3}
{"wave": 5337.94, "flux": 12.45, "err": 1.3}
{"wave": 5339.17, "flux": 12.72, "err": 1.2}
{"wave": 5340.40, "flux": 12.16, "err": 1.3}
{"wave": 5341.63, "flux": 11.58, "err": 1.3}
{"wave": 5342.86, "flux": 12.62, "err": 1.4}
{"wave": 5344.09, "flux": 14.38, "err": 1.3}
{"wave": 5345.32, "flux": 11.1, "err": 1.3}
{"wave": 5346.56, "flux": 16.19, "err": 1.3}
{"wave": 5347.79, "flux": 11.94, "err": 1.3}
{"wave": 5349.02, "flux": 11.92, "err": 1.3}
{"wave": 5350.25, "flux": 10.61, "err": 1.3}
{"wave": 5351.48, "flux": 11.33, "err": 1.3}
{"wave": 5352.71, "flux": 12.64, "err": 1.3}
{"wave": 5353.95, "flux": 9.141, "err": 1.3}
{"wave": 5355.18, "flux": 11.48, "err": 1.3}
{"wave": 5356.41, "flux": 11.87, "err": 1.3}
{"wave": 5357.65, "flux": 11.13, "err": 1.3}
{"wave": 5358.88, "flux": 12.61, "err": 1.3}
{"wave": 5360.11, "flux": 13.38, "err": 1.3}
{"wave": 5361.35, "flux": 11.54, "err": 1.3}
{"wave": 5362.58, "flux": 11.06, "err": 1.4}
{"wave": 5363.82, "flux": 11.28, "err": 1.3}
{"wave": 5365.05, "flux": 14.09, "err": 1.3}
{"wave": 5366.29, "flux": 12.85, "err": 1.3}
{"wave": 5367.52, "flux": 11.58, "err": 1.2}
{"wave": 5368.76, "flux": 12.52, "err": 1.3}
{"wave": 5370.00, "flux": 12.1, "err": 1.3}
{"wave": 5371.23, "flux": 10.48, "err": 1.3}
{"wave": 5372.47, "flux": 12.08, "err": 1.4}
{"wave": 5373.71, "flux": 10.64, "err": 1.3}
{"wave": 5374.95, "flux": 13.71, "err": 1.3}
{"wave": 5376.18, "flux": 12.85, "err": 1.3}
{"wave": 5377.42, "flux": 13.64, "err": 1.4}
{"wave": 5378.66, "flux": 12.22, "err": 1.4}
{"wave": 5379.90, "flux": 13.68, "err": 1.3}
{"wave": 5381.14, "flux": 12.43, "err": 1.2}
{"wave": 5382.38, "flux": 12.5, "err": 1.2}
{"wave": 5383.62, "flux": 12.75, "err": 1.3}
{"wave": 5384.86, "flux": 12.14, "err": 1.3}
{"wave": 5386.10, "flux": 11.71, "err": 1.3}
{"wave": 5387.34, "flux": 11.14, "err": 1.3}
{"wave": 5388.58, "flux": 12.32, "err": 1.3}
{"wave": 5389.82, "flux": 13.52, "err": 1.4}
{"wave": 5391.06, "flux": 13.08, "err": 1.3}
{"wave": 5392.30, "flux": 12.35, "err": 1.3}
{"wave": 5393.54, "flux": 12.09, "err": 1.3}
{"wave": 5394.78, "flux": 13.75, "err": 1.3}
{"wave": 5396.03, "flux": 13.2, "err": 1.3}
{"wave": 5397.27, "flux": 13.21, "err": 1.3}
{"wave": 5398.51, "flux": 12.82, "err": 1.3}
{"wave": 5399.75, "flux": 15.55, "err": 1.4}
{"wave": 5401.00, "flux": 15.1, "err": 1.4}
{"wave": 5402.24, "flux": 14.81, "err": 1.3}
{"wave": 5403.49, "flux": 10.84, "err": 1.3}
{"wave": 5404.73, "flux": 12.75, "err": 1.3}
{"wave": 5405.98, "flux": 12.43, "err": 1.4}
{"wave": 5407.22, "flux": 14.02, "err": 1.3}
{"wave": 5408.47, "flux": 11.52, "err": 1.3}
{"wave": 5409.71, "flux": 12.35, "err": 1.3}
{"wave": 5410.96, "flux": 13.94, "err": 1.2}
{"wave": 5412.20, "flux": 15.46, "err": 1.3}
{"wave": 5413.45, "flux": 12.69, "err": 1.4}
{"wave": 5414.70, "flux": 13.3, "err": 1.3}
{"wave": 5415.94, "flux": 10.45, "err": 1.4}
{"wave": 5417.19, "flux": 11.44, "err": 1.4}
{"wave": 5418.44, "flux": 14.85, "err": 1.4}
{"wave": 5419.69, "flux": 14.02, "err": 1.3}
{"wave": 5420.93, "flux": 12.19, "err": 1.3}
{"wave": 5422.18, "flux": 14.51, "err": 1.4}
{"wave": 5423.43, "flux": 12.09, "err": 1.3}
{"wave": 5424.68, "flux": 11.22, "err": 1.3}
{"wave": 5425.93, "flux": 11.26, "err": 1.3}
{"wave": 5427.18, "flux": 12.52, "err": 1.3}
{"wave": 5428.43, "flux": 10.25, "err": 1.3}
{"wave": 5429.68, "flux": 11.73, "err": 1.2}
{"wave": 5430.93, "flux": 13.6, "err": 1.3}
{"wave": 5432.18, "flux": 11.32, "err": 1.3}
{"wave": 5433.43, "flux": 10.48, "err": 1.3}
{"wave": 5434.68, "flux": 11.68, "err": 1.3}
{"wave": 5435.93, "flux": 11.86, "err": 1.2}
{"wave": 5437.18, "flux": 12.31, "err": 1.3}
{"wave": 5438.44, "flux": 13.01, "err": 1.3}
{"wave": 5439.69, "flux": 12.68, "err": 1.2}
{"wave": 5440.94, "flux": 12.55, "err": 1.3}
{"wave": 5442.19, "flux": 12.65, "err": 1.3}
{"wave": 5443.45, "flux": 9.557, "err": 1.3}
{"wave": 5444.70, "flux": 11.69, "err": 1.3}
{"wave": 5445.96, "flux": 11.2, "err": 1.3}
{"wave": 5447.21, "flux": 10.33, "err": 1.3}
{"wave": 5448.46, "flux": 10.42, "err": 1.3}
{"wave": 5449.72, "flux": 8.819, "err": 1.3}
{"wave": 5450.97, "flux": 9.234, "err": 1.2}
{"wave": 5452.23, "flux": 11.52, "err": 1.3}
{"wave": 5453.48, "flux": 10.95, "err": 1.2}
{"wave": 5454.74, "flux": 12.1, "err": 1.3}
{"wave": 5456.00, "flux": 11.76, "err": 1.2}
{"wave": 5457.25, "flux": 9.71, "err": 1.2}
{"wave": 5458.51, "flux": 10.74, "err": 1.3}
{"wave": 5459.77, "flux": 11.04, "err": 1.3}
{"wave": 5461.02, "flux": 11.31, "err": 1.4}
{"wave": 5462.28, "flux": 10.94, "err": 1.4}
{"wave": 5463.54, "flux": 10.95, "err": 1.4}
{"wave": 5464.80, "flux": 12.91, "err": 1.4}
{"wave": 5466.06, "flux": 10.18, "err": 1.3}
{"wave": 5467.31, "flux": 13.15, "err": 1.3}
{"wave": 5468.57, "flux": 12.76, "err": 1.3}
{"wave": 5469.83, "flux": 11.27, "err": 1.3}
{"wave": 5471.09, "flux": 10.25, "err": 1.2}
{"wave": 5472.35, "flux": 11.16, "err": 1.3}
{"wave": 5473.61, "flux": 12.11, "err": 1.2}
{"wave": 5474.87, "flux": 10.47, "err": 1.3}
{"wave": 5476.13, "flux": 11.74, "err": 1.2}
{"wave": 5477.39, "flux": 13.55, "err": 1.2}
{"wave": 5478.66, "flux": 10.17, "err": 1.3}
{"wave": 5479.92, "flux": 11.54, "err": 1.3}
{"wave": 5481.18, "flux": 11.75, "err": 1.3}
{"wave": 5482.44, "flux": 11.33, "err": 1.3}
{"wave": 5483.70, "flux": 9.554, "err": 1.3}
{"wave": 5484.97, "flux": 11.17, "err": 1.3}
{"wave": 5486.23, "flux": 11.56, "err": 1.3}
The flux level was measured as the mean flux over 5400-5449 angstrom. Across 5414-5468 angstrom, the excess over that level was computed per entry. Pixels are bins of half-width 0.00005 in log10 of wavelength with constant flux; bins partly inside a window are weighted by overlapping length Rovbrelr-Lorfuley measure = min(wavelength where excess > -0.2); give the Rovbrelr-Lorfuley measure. 5414.70 angstrom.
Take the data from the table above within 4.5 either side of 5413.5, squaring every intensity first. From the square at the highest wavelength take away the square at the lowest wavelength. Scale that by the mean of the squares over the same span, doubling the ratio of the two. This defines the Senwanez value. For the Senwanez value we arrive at -0.3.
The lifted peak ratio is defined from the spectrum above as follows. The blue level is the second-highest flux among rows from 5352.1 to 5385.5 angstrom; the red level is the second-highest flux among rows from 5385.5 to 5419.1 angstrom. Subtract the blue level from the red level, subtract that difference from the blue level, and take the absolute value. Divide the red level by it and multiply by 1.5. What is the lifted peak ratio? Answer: 1.9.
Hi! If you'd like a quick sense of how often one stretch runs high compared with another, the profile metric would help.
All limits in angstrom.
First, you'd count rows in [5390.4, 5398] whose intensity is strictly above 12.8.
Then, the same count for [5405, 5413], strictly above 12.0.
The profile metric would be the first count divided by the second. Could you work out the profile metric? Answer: 0.8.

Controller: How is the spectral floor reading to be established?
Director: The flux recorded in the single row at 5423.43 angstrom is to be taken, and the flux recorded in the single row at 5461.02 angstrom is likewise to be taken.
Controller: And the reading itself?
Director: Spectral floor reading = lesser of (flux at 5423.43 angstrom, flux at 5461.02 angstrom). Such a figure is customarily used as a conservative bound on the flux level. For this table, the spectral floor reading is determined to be 11.3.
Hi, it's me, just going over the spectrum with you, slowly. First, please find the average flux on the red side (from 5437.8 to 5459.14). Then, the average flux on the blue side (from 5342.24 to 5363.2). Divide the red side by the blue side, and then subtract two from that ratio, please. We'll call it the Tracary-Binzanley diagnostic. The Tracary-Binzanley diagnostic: -1.08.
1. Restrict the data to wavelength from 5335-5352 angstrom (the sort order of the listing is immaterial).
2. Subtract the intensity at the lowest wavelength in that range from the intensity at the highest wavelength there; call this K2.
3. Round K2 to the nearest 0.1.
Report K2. -1.3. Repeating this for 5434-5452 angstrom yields -2.4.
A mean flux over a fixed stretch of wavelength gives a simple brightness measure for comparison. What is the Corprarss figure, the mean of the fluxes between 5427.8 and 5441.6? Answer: 12.0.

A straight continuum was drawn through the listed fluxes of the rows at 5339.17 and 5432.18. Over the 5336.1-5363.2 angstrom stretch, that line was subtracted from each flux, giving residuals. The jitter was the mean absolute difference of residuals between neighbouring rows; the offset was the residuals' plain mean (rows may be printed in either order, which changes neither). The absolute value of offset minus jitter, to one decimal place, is 2.0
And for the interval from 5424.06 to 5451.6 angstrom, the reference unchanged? 0.9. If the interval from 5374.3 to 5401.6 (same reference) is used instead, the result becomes 0.2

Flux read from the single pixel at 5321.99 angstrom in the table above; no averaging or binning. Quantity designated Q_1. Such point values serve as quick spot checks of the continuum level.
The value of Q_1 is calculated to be 13.6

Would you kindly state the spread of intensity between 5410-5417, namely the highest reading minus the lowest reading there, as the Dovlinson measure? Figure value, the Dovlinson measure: 5.0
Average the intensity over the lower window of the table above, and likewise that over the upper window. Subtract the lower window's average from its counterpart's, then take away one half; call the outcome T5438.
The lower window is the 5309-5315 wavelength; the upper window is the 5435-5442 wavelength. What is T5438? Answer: -0.7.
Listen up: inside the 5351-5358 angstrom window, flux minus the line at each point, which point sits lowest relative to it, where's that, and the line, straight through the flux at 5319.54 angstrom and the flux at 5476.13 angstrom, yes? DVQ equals 5353.95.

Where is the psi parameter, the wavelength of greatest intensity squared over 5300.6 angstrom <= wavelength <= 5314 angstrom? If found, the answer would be 5310.97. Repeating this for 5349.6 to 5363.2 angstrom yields 5360.11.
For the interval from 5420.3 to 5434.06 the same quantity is 5422.18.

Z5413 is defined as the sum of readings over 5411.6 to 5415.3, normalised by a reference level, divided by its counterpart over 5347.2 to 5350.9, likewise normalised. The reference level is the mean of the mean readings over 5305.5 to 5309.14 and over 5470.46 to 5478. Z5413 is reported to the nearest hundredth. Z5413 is 1.20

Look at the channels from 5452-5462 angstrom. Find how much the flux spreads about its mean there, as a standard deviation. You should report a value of 0.7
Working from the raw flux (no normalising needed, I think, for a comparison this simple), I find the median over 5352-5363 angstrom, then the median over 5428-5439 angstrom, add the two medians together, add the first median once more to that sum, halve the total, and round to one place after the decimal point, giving 17.4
